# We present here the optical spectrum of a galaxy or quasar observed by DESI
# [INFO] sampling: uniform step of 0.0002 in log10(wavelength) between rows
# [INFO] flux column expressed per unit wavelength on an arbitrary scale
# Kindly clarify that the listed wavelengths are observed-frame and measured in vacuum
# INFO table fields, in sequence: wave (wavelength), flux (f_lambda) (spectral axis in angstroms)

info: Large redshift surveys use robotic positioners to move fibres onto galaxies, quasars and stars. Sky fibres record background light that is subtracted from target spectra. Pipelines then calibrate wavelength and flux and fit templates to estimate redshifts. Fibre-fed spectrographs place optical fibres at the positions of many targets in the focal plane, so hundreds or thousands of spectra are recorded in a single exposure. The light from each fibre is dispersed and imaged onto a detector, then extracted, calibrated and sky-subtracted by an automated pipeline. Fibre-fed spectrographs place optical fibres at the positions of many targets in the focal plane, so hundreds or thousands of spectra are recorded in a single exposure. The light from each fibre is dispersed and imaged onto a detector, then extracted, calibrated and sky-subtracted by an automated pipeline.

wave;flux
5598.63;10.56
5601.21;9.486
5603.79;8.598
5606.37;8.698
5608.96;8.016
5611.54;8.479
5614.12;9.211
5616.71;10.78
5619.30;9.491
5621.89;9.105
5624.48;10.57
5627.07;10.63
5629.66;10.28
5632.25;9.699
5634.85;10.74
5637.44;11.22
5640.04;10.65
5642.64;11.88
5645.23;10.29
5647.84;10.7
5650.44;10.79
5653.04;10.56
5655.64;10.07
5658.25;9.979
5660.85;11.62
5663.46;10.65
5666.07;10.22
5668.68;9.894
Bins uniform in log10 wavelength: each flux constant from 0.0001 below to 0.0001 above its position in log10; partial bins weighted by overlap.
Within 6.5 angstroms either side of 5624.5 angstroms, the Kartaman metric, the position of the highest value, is 5627.07 angstroms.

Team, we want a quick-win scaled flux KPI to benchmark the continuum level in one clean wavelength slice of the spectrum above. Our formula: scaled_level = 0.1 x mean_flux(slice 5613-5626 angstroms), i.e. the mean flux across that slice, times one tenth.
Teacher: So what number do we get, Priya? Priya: 0.98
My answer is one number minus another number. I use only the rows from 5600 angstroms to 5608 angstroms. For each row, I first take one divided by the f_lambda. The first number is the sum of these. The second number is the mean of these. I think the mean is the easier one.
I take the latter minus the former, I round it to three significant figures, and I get -0.224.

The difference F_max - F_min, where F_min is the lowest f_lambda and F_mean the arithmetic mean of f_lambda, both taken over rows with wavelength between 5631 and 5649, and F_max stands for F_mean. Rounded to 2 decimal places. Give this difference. 1.04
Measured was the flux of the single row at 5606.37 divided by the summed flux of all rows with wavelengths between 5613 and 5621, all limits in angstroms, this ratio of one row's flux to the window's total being 0.295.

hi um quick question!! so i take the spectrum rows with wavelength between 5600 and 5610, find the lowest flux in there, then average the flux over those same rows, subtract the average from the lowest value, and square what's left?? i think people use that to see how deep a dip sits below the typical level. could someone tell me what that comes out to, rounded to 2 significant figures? 0.47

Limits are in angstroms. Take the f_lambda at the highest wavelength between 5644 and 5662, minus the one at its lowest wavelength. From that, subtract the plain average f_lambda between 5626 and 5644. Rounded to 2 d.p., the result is -9.40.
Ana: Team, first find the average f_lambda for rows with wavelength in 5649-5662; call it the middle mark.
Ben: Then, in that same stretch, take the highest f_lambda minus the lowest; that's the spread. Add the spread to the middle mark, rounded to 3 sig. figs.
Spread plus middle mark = 12.2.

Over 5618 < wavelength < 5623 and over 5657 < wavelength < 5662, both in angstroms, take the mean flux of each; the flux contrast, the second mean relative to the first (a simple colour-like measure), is 1.16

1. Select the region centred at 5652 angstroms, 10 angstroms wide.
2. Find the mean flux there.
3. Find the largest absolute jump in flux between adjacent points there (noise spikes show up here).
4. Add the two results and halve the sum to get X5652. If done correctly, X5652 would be 5.51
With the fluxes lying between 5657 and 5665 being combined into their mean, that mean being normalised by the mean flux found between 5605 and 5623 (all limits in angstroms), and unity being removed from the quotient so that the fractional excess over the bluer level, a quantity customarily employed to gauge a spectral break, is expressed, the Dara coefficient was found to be 0.18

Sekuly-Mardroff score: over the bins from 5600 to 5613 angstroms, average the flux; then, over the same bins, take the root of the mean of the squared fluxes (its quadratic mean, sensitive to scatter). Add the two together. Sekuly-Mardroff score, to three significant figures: 17.3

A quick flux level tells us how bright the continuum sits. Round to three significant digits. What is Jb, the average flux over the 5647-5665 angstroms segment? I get 10.6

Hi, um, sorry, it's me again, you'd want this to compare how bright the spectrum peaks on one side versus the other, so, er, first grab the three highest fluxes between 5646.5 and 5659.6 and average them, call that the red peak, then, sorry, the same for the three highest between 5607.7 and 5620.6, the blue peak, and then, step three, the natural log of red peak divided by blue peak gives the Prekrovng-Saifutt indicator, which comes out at 0.08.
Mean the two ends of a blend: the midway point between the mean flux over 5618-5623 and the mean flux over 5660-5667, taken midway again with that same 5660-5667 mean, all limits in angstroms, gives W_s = 10.4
